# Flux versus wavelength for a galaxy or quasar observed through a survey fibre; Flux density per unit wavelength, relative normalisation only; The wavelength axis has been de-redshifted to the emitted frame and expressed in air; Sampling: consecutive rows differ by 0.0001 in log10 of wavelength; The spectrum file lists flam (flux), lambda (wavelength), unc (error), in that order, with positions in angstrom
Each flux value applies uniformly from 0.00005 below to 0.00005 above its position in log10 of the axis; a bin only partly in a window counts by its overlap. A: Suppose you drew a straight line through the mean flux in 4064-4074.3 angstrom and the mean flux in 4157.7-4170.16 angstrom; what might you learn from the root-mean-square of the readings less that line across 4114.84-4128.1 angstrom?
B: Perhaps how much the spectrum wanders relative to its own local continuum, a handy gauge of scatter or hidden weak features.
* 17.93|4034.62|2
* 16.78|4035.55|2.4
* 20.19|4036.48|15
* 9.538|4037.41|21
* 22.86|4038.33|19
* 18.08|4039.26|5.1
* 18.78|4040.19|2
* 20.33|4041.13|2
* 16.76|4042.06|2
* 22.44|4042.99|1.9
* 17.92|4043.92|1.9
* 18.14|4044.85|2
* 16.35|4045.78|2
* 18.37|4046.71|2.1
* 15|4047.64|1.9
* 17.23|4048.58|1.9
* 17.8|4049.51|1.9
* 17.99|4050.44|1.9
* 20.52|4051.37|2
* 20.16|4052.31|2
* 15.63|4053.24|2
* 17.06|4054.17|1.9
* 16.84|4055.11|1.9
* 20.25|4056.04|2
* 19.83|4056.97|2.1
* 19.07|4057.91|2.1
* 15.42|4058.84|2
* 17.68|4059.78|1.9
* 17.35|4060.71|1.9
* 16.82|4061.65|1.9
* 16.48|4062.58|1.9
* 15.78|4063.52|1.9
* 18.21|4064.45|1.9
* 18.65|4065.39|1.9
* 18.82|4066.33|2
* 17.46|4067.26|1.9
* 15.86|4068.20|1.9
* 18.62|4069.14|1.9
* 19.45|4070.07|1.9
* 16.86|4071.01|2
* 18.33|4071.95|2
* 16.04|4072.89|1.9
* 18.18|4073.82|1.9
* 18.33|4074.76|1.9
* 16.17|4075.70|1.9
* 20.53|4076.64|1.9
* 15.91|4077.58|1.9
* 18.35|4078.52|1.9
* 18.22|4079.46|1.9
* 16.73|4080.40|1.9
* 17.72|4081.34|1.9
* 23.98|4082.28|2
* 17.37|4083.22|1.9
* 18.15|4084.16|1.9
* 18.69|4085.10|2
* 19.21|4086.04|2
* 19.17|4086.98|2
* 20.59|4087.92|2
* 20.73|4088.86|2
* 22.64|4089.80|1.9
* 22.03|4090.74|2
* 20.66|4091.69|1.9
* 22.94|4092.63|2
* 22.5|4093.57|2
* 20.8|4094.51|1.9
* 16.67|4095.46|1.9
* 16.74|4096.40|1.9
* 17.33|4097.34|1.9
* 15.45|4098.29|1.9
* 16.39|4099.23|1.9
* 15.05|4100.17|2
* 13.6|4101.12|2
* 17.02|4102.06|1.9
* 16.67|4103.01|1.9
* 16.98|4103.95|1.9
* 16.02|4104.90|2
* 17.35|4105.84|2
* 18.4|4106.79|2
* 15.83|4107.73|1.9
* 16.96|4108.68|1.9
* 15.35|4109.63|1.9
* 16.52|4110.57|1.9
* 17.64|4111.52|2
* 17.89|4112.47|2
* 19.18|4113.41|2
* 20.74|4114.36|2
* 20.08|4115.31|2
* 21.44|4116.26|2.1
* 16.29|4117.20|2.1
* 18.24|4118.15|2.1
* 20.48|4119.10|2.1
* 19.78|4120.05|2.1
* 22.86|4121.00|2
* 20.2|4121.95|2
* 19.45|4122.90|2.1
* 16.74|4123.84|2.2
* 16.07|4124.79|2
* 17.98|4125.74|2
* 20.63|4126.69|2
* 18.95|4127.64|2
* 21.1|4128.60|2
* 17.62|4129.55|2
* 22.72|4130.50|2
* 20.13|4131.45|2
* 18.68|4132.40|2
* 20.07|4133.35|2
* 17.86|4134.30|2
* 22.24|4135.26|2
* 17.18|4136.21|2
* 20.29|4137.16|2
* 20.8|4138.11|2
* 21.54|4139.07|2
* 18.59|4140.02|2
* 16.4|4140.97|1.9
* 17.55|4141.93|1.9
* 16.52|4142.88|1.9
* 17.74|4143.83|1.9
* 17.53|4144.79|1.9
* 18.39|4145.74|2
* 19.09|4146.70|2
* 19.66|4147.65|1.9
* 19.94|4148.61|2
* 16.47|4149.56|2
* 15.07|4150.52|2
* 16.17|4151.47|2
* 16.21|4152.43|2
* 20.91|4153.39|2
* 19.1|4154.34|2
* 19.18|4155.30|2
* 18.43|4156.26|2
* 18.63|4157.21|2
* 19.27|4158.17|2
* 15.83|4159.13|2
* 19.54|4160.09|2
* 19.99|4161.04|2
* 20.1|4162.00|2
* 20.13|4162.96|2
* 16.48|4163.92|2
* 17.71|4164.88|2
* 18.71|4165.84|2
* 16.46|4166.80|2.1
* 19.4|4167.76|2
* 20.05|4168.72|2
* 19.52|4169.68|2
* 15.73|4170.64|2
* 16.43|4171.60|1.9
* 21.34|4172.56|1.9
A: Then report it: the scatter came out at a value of 2.1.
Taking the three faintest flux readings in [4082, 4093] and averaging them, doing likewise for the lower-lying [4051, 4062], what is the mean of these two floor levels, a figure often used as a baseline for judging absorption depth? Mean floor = 17.0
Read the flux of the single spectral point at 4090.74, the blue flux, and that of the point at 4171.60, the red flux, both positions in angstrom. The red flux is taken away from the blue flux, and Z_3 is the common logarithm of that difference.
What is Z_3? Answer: 0.7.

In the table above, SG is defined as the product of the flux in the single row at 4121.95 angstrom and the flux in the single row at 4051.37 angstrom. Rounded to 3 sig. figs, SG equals 415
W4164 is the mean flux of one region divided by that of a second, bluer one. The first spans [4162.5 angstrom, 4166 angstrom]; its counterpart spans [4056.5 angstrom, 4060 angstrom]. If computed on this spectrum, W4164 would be 1.01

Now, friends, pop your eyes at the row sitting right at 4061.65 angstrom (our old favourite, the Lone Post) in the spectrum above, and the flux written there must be 16.82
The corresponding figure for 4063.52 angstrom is 15.78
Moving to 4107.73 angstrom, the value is 15.83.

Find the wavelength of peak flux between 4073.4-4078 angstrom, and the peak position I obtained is 4076.64 angstrom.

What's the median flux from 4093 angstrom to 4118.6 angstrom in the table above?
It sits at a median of 17.0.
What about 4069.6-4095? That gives 18.7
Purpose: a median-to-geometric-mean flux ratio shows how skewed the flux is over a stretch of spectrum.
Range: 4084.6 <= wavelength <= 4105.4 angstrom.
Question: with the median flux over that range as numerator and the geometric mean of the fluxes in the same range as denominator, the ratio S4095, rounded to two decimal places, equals 0.98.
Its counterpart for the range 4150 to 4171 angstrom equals 1.04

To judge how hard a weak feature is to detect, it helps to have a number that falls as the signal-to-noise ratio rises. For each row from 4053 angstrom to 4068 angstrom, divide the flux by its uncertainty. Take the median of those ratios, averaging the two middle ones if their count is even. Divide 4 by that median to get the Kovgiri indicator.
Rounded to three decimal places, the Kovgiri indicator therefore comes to 0.439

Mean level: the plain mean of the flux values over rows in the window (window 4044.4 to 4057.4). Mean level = 17.9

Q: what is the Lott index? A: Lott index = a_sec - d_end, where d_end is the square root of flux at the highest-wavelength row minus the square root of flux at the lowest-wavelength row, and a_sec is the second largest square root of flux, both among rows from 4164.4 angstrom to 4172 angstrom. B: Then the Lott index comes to 4.57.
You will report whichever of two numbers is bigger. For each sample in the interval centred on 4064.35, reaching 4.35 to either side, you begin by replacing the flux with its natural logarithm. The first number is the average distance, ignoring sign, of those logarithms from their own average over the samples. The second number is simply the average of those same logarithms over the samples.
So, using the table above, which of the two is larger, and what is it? 2.85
